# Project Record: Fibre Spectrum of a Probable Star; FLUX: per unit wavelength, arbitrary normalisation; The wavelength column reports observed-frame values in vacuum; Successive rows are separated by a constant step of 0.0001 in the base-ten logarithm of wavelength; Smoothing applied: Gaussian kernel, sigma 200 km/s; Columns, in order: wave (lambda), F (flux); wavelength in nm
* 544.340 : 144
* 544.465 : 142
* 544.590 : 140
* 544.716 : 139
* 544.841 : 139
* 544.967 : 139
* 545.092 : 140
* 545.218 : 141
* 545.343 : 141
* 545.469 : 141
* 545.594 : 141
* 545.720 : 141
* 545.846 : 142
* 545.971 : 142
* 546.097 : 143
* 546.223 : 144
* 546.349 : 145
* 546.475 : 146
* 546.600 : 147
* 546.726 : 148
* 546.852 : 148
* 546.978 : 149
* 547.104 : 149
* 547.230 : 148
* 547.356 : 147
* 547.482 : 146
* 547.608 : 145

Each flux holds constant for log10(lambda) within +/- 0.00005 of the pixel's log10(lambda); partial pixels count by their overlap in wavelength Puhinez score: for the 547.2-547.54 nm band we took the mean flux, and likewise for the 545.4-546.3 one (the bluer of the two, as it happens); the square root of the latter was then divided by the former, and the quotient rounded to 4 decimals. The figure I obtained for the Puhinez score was 0.0811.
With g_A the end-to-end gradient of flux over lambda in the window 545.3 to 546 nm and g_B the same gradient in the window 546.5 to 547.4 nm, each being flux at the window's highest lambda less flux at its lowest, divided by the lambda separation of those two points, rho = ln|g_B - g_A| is 0.5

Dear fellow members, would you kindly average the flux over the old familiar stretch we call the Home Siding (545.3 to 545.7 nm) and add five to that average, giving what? 146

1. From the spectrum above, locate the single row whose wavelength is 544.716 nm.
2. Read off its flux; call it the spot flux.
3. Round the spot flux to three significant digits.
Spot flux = 139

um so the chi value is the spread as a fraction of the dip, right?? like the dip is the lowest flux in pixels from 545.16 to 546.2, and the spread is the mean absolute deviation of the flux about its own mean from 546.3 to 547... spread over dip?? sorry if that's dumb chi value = 0.0083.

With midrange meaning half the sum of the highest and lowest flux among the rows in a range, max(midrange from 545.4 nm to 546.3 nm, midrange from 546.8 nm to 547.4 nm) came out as 148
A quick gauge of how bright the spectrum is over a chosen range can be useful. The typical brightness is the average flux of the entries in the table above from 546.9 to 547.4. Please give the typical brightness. 148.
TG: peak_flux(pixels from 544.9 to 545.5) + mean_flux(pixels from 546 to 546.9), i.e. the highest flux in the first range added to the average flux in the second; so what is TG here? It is 287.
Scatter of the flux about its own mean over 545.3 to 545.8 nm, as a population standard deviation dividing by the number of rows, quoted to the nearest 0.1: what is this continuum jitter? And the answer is 0.0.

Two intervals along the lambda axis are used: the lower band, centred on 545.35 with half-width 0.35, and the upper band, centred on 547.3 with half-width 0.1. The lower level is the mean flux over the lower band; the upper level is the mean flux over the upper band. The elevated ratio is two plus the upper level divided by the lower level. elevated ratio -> 3.05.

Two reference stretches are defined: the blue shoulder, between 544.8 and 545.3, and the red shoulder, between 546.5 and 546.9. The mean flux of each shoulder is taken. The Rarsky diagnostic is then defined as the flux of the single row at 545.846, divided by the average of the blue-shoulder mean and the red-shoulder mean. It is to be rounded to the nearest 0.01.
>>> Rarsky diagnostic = 0.99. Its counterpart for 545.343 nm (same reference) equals 0.98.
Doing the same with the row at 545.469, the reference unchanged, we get 0.98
